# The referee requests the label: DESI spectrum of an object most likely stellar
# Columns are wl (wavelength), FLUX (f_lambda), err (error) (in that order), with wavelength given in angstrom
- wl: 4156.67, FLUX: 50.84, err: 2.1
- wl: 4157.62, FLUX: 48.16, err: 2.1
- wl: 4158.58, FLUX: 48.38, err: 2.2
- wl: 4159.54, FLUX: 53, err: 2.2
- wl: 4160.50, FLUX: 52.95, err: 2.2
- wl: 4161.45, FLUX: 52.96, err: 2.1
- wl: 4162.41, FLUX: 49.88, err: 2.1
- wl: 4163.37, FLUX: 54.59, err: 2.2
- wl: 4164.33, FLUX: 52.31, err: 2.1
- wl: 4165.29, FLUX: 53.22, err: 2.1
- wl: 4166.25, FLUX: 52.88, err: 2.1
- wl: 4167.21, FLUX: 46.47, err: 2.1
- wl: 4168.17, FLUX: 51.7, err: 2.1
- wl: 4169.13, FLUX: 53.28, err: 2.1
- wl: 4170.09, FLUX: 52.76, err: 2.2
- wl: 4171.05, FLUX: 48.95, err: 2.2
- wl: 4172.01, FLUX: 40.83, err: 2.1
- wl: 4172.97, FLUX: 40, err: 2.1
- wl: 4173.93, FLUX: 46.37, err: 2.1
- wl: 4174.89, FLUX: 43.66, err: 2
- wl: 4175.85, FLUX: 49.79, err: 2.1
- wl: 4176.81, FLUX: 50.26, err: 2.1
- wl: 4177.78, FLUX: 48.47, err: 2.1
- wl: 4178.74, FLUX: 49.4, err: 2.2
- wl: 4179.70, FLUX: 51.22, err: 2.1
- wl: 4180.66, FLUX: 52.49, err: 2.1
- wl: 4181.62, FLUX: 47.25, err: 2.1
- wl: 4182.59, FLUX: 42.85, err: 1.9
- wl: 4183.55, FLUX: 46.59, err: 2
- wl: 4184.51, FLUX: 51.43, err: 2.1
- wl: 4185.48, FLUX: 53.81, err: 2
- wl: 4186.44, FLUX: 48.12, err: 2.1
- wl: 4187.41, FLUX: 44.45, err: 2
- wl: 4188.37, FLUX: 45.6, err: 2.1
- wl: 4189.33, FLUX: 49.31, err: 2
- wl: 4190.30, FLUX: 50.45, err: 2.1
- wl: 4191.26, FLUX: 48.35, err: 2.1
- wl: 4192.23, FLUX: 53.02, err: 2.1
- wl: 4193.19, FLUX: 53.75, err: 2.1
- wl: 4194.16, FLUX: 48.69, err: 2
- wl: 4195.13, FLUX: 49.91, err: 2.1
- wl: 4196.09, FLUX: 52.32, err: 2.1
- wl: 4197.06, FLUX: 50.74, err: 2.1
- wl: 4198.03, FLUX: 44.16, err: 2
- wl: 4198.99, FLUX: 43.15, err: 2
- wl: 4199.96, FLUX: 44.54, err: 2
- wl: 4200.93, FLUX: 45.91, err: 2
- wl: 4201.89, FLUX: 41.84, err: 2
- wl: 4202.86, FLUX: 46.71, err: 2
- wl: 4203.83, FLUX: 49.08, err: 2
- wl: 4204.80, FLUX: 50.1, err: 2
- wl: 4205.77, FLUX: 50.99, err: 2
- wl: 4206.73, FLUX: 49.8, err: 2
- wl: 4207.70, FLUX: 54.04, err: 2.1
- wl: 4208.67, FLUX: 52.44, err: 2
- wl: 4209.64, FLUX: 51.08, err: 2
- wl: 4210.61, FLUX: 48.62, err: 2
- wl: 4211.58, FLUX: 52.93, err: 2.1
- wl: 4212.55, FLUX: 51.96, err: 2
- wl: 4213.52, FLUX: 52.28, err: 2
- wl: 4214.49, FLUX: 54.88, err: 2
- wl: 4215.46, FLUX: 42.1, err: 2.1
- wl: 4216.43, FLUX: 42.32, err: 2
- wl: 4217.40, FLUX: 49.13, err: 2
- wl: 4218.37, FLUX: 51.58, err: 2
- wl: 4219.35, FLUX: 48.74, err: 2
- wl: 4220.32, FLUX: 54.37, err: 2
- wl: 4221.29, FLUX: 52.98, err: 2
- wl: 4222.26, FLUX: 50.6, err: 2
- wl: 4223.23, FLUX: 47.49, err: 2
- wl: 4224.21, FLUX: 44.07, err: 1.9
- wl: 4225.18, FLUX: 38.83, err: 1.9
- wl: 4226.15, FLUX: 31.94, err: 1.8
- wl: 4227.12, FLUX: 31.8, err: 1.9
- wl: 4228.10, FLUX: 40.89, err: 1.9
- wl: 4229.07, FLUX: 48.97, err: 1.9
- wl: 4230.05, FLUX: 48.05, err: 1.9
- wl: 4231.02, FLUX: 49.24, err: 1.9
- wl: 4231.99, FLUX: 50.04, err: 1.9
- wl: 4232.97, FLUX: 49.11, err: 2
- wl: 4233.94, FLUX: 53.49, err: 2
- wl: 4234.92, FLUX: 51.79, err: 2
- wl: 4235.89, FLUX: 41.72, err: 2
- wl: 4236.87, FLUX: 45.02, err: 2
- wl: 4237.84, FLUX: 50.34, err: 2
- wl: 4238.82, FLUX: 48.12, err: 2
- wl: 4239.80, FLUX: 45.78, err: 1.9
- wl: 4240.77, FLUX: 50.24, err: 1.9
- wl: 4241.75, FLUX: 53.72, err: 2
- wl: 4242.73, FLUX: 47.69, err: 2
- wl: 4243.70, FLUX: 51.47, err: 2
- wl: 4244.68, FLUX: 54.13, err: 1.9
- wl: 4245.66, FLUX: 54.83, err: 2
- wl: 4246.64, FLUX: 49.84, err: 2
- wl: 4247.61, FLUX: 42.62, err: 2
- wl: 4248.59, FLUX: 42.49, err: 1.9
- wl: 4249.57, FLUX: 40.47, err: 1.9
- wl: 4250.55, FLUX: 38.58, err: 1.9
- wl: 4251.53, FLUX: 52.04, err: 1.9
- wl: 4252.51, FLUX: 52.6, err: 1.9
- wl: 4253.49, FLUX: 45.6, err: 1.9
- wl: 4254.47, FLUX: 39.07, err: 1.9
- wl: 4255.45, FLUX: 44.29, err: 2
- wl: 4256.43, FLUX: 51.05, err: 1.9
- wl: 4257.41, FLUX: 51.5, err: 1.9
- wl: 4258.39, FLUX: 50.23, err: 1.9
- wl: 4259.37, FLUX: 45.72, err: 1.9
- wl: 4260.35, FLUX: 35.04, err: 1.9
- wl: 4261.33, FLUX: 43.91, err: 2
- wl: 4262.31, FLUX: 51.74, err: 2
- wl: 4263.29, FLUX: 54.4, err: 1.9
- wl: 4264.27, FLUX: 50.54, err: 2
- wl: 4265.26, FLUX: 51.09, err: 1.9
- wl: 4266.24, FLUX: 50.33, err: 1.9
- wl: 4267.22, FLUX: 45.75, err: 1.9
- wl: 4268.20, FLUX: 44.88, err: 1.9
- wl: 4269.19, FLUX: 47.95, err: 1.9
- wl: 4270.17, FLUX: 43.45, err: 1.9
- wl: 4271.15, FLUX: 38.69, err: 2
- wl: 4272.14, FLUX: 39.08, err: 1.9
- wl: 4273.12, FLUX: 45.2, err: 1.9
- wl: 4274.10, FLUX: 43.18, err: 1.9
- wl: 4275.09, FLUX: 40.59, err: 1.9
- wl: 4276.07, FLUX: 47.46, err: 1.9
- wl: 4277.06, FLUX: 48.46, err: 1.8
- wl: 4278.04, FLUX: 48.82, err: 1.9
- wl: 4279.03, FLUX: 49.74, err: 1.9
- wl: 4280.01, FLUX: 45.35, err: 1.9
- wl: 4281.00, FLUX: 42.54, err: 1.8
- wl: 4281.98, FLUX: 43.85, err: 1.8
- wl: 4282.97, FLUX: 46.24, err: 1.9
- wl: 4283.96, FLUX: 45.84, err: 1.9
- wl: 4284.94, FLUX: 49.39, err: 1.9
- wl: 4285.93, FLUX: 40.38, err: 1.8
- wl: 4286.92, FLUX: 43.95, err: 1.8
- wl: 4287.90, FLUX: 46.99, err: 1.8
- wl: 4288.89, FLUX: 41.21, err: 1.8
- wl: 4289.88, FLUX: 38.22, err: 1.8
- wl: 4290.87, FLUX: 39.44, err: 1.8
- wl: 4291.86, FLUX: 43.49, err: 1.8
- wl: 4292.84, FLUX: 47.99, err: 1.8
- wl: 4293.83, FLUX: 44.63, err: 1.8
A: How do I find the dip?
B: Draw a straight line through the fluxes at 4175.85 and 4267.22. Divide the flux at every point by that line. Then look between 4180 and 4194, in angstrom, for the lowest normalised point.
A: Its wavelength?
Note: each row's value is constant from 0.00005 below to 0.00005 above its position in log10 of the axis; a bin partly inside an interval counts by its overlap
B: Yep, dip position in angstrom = 4182.59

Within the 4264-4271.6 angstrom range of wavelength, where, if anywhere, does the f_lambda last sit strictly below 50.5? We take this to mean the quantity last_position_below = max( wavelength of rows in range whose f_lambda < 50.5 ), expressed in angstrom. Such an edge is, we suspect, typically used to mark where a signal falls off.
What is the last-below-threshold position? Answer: 4271.15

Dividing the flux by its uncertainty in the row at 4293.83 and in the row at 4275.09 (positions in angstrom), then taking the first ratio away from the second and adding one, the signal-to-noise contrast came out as -2.4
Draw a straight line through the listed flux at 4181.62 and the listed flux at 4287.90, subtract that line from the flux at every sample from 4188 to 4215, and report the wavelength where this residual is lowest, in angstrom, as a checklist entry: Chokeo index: 4201.89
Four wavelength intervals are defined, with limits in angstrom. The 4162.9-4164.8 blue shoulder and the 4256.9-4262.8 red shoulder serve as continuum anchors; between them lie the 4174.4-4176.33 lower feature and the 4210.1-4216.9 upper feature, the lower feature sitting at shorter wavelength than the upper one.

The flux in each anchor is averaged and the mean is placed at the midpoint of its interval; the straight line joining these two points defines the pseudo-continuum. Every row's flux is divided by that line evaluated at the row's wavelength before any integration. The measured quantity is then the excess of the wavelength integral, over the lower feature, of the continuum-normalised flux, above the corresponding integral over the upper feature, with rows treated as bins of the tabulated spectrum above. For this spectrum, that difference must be -5.0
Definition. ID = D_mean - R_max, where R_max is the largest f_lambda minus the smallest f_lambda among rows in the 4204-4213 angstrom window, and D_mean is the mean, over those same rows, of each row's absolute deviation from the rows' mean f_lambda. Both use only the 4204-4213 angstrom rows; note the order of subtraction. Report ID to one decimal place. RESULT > -4.1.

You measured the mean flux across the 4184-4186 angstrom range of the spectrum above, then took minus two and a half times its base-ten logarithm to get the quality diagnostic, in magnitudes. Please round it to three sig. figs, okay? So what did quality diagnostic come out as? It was -4.30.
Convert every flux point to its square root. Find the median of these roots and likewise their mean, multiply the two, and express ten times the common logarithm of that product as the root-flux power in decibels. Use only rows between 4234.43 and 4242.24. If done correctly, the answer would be 16.9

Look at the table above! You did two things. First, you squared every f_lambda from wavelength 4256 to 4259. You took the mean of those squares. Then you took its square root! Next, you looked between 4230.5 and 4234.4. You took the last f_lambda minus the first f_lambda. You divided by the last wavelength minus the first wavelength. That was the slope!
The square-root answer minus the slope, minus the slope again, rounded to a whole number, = 48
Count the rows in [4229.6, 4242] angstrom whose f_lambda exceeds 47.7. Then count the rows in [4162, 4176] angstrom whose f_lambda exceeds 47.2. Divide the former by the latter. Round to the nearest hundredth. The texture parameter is 1.00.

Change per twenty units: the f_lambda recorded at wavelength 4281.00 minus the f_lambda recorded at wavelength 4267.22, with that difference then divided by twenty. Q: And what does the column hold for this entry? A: -0.16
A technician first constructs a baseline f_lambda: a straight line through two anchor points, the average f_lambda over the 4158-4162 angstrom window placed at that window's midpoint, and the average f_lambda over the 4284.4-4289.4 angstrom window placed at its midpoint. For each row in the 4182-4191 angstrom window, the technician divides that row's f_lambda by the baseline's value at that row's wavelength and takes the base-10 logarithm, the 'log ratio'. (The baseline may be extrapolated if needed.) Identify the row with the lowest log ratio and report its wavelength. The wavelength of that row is 4182.59 angstrom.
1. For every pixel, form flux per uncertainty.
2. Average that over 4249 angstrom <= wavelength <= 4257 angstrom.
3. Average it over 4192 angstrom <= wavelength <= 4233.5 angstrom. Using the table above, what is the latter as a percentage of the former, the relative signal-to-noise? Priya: 101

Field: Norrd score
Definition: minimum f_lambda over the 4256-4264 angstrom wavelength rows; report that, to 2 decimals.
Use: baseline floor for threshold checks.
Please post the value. 35.04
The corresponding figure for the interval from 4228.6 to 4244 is 41.72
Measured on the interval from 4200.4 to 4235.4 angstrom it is 31.80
